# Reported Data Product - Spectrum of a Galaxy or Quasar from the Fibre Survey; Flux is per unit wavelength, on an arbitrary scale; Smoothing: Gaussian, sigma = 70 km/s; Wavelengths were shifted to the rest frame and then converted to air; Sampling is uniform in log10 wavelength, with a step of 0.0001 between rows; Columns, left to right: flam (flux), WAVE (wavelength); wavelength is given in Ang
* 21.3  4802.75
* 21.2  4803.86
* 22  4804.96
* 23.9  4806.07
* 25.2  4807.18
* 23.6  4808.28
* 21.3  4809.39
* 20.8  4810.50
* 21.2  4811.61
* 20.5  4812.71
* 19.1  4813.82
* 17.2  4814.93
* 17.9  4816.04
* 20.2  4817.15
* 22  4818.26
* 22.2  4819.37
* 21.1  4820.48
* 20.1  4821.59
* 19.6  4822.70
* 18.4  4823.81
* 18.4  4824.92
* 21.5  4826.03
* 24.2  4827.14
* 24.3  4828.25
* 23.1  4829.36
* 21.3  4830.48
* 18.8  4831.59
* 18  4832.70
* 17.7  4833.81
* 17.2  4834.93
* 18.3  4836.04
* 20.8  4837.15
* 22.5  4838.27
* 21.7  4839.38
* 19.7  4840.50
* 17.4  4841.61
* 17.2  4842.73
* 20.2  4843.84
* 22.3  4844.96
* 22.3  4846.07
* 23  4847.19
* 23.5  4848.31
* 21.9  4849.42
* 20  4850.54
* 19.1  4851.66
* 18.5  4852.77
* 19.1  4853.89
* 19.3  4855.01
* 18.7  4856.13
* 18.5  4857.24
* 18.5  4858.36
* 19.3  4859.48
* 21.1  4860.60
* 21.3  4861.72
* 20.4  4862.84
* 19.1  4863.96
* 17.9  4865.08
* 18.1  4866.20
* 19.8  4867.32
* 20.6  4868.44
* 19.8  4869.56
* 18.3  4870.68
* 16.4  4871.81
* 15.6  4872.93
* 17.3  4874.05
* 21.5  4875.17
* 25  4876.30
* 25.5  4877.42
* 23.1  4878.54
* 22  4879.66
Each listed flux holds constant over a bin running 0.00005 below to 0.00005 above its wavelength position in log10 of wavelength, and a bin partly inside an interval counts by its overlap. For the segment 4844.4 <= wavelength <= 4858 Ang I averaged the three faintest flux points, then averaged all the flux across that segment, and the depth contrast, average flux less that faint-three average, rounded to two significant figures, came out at 1.9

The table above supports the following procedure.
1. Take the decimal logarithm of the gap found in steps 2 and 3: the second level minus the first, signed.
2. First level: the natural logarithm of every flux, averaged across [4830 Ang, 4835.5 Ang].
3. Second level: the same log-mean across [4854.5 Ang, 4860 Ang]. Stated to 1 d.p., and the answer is -1.8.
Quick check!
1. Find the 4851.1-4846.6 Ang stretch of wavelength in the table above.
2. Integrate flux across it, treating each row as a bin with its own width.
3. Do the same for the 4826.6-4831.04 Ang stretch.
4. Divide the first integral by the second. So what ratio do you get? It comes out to 0.96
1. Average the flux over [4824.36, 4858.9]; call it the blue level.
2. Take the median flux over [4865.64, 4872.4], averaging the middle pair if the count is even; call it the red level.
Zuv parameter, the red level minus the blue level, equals -1.2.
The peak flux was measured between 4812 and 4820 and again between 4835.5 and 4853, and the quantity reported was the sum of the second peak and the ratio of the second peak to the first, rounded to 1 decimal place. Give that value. 24.6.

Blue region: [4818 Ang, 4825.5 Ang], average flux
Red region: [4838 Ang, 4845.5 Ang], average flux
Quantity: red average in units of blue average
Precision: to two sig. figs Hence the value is 0.99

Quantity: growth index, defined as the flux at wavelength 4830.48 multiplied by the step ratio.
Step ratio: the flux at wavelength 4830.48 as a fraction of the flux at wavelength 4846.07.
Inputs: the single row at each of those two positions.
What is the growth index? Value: 20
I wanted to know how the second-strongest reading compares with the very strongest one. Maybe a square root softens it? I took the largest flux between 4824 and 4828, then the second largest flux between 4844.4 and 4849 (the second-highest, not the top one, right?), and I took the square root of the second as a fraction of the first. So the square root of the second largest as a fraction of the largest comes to 0.97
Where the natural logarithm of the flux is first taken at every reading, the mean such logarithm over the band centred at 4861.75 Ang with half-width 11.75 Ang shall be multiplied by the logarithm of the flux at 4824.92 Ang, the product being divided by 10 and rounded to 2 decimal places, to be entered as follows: 0.86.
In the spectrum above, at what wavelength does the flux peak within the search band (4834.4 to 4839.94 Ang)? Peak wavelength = 4838.27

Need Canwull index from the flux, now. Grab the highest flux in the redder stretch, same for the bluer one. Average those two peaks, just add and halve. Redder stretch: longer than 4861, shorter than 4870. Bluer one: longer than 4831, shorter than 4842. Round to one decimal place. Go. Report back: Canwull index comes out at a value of 21.9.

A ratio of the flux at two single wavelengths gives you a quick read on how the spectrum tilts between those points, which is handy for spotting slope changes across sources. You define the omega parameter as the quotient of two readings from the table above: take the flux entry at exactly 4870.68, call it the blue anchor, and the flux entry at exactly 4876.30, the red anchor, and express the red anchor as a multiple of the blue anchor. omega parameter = 1.37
